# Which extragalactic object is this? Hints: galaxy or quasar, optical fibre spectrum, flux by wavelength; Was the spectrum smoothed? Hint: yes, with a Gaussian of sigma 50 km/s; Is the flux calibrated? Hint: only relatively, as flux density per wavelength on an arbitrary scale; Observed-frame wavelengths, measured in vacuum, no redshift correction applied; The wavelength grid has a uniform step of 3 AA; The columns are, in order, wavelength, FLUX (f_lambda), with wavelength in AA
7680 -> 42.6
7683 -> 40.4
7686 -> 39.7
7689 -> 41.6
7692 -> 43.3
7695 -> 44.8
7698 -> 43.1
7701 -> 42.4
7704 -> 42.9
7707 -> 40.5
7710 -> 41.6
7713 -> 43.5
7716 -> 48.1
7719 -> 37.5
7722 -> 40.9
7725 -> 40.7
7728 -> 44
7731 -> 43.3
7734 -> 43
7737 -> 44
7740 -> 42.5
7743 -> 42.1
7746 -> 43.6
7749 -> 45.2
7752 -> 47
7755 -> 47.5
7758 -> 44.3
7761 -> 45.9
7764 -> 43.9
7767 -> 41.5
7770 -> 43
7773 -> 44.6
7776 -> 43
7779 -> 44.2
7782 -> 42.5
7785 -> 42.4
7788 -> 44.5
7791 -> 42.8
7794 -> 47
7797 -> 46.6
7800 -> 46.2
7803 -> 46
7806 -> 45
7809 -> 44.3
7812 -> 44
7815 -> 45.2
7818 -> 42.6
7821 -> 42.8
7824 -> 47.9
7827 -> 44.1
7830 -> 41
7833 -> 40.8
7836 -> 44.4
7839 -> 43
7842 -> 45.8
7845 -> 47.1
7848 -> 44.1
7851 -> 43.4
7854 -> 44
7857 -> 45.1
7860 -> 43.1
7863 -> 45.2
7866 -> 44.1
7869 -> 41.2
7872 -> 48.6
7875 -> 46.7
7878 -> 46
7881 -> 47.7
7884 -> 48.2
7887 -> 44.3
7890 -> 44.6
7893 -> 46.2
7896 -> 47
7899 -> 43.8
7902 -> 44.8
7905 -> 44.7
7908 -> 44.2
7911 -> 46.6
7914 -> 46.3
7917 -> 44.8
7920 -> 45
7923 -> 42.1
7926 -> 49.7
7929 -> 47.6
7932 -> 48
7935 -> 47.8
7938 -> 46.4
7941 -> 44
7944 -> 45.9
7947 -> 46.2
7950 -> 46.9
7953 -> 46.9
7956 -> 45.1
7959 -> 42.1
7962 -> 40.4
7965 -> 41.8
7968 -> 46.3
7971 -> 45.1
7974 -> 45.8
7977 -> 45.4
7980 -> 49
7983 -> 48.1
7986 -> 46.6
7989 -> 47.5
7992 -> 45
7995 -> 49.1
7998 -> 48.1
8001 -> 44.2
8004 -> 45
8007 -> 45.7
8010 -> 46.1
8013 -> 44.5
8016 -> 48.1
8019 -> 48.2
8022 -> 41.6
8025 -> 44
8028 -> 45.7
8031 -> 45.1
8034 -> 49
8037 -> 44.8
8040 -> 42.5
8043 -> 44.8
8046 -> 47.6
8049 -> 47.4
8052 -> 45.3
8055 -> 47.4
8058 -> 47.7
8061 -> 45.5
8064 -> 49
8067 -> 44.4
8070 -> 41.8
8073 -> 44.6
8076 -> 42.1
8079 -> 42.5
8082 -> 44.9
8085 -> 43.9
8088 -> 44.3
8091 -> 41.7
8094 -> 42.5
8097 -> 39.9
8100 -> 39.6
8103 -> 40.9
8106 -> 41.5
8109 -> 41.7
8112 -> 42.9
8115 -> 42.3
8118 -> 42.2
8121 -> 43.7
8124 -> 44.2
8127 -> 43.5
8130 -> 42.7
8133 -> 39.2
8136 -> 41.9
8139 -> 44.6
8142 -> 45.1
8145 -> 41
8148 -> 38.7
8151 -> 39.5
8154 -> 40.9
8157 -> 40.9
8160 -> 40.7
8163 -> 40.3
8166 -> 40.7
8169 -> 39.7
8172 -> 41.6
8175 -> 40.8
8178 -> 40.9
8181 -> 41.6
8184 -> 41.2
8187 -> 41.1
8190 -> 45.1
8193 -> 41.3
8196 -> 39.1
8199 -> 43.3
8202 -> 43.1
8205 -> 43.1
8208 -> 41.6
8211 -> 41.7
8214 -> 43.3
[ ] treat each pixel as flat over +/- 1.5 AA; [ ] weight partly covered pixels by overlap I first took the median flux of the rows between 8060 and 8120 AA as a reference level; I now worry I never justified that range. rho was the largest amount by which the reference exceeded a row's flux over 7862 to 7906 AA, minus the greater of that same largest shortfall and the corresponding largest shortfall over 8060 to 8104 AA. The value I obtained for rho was -1.6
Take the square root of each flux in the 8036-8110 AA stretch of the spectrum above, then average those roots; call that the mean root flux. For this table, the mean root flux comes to 6.63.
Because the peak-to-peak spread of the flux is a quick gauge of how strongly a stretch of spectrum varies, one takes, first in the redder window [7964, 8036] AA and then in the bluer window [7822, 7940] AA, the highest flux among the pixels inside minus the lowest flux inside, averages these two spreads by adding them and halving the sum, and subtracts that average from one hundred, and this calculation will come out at 91.8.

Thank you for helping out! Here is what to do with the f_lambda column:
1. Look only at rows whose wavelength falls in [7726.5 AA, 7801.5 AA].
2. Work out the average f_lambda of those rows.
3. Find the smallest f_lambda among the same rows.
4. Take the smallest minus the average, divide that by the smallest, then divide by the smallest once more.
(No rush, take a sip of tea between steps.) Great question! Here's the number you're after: -0.0016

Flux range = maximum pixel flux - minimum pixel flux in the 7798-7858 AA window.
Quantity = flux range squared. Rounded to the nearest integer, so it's 50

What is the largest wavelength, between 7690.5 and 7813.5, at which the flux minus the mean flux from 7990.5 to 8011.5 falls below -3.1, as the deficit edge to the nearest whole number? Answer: 7791 AA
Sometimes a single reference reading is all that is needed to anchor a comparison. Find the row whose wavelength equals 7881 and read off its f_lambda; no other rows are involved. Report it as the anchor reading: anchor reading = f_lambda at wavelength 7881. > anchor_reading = 47.7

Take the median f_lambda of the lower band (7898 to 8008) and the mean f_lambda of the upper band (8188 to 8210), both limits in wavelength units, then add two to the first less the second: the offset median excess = 5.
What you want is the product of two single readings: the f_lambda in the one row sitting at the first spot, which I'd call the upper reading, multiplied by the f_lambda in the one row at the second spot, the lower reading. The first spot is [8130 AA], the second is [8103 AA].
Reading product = 1746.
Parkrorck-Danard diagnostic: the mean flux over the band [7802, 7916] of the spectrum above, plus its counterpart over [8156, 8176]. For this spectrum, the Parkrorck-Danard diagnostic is 85.5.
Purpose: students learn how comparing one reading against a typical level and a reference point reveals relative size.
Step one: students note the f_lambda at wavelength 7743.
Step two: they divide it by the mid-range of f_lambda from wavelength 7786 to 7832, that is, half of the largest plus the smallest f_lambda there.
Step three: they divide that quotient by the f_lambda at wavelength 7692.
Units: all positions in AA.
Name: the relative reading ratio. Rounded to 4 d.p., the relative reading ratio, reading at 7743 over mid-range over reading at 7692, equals 0.0219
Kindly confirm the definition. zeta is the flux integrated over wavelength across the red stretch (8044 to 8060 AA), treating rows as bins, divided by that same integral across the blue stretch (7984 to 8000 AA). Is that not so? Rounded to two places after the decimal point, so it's 1.00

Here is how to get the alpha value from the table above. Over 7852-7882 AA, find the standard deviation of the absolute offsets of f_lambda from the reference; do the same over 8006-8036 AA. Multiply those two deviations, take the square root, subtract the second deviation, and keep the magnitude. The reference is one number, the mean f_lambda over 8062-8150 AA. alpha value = 0.04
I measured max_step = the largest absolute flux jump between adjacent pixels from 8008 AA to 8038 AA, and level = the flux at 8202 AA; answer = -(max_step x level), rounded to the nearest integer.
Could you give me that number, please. -284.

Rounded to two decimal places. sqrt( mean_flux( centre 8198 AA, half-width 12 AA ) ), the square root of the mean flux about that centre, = 6.50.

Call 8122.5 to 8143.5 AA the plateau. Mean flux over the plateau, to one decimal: 43.0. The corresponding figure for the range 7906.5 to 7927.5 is 45.5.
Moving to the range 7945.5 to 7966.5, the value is 44.2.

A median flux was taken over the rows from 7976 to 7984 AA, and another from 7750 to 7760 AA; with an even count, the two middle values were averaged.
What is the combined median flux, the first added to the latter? 95.1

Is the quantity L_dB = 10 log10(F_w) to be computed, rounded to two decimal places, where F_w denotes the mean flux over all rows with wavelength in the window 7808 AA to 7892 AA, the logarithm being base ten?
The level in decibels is 16.50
